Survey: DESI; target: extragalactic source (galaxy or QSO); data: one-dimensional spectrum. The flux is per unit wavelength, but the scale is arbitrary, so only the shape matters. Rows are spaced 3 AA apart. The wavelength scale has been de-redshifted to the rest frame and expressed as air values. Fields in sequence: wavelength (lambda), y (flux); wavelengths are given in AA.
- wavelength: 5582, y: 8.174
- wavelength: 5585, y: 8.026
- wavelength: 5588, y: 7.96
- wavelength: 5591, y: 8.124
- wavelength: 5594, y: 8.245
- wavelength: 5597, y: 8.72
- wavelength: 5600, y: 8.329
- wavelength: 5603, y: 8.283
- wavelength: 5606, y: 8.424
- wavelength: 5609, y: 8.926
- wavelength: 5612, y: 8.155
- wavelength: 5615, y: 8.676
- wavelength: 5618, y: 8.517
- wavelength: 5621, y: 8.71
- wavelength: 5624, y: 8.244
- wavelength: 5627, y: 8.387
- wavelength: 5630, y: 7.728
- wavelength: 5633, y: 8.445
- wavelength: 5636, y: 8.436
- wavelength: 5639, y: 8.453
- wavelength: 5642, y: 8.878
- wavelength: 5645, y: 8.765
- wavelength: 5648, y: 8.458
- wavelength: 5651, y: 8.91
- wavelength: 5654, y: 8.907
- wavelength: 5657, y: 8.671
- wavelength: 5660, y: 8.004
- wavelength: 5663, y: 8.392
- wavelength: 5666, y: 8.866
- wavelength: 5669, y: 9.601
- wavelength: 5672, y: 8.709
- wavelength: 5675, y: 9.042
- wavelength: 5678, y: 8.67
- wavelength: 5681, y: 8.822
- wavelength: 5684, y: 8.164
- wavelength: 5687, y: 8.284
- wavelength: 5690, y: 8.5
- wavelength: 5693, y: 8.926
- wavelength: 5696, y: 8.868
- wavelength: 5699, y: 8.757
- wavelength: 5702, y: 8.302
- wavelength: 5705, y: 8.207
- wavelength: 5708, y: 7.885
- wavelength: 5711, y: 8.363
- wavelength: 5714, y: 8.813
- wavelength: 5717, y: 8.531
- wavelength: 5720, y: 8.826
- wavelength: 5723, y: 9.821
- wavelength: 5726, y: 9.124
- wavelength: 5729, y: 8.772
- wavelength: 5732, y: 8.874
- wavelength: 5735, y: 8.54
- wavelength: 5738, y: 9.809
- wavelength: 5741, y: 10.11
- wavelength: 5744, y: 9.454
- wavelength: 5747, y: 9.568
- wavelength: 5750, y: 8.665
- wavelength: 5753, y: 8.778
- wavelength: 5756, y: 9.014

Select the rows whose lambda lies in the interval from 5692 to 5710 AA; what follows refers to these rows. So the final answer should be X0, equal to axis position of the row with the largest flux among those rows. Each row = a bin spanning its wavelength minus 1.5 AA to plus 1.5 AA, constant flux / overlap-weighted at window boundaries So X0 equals 5693 AA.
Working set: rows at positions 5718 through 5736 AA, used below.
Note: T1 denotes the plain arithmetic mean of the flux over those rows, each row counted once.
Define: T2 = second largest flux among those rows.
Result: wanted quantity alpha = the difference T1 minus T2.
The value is -0.13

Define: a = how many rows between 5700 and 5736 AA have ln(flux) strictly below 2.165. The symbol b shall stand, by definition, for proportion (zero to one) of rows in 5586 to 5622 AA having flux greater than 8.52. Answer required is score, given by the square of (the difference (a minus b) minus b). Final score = 28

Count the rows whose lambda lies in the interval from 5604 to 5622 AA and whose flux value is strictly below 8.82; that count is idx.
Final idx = 5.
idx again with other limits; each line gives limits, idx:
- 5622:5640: 6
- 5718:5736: 2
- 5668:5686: 3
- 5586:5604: 6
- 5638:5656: 3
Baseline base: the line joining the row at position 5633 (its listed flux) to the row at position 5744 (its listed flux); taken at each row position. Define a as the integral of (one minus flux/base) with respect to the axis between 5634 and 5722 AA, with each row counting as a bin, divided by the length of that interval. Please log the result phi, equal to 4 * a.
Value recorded 0.10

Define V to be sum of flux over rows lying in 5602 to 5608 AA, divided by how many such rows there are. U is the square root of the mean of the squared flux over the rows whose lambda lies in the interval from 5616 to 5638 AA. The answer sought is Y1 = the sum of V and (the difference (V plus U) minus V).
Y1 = 16.71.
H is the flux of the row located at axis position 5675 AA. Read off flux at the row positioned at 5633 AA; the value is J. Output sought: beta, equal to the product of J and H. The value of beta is 76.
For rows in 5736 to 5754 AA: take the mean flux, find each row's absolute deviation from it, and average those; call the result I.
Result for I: 0.45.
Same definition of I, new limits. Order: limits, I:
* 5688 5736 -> 0.32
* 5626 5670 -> 0.33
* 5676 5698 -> 0.25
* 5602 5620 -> 0.21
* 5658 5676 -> 0.40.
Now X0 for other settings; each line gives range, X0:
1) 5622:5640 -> 5639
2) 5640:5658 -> 5651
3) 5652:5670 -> 5669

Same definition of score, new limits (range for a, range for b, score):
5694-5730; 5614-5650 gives 19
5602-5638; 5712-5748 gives 81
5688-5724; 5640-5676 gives 20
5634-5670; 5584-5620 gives 30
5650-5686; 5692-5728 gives 22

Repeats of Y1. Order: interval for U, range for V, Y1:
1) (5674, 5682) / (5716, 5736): 17.77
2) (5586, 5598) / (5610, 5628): 16.72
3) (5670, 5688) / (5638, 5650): 17.26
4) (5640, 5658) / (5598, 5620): 17.24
